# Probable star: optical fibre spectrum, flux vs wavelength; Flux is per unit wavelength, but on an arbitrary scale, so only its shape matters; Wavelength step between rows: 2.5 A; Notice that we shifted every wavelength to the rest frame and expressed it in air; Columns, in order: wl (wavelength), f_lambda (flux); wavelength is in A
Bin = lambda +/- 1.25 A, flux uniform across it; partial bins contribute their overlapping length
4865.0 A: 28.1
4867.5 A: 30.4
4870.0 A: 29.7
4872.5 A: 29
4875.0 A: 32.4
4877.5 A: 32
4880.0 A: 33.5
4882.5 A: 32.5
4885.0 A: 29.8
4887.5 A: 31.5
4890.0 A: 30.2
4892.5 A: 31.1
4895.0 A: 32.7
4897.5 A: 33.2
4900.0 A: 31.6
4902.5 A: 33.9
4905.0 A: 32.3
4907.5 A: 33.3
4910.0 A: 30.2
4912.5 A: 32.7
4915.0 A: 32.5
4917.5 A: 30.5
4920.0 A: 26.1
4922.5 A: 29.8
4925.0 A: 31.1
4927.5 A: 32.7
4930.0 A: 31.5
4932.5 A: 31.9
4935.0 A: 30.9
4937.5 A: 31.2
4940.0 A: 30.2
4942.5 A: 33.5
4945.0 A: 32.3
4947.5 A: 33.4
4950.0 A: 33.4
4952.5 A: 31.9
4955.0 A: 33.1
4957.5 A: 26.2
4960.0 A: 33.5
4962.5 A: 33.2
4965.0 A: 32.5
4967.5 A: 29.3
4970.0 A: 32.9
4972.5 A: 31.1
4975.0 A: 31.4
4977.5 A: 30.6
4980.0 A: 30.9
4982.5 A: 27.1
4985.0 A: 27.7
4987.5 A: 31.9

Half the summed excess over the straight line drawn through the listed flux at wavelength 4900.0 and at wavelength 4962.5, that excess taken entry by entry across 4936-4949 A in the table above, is -1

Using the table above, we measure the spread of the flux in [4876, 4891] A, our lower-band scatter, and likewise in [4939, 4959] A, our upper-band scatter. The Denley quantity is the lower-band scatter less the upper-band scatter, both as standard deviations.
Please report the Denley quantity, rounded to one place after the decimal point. -1.1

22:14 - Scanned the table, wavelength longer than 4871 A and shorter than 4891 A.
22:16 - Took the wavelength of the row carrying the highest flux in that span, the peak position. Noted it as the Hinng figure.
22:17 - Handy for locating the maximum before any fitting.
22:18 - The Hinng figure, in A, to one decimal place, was 4880.0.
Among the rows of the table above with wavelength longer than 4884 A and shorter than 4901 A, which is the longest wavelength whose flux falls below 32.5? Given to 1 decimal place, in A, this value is 4900.0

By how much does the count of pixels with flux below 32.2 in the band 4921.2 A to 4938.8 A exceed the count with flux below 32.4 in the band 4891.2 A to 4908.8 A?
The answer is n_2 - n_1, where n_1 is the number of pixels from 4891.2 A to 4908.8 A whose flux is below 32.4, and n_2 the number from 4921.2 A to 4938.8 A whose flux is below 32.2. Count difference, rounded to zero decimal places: 3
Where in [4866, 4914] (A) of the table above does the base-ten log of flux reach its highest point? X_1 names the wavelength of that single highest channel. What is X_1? 4902.5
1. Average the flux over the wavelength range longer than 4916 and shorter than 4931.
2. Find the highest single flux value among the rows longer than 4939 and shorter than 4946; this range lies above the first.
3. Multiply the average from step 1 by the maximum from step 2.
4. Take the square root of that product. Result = 31.9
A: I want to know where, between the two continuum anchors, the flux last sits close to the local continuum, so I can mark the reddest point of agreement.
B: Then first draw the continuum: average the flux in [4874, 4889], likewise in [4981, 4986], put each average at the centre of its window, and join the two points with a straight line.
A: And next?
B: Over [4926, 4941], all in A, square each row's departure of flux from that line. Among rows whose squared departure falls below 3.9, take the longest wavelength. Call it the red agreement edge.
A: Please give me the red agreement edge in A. 4940.0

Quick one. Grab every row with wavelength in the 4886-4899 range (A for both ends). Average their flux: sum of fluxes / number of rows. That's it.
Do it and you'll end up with 31.7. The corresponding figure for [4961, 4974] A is 31.8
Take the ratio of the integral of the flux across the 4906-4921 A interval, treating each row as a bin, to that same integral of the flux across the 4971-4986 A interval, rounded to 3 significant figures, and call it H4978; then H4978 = 1.04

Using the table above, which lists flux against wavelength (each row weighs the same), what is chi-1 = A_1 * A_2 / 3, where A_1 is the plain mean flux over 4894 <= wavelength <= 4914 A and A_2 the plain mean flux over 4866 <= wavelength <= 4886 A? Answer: 337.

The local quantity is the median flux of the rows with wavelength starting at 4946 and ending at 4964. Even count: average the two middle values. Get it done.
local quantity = 33.2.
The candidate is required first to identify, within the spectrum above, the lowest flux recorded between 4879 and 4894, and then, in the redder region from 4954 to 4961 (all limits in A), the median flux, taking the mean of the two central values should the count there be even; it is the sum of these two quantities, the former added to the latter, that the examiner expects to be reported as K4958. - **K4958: 62.9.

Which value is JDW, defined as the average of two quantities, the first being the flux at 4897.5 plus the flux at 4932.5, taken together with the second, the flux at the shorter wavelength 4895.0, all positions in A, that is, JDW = 48.9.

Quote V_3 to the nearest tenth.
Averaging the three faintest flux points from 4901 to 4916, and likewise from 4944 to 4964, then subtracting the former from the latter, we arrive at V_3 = -1.5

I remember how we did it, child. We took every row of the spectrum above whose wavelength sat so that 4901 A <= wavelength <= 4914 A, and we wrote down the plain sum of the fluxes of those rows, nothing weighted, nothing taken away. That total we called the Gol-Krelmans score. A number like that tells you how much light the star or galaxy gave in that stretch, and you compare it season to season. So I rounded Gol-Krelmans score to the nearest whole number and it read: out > 162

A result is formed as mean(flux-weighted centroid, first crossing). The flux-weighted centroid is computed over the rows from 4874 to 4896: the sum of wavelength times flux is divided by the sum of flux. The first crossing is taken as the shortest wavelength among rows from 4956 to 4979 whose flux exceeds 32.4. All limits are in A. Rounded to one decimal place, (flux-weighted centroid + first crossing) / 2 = 4922.5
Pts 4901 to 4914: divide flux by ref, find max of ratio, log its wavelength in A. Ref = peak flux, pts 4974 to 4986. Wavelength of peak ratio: 4902.5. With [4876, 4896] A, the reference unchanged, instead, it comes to 4880.0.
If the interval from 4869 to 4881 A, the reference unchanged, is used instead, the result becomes 4880.0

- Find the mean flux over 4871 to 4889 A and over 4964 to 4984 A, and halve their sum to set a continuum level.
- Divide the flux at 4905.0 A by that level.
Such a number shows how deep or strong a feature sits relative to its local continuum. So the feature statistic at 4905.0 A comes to 1.04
